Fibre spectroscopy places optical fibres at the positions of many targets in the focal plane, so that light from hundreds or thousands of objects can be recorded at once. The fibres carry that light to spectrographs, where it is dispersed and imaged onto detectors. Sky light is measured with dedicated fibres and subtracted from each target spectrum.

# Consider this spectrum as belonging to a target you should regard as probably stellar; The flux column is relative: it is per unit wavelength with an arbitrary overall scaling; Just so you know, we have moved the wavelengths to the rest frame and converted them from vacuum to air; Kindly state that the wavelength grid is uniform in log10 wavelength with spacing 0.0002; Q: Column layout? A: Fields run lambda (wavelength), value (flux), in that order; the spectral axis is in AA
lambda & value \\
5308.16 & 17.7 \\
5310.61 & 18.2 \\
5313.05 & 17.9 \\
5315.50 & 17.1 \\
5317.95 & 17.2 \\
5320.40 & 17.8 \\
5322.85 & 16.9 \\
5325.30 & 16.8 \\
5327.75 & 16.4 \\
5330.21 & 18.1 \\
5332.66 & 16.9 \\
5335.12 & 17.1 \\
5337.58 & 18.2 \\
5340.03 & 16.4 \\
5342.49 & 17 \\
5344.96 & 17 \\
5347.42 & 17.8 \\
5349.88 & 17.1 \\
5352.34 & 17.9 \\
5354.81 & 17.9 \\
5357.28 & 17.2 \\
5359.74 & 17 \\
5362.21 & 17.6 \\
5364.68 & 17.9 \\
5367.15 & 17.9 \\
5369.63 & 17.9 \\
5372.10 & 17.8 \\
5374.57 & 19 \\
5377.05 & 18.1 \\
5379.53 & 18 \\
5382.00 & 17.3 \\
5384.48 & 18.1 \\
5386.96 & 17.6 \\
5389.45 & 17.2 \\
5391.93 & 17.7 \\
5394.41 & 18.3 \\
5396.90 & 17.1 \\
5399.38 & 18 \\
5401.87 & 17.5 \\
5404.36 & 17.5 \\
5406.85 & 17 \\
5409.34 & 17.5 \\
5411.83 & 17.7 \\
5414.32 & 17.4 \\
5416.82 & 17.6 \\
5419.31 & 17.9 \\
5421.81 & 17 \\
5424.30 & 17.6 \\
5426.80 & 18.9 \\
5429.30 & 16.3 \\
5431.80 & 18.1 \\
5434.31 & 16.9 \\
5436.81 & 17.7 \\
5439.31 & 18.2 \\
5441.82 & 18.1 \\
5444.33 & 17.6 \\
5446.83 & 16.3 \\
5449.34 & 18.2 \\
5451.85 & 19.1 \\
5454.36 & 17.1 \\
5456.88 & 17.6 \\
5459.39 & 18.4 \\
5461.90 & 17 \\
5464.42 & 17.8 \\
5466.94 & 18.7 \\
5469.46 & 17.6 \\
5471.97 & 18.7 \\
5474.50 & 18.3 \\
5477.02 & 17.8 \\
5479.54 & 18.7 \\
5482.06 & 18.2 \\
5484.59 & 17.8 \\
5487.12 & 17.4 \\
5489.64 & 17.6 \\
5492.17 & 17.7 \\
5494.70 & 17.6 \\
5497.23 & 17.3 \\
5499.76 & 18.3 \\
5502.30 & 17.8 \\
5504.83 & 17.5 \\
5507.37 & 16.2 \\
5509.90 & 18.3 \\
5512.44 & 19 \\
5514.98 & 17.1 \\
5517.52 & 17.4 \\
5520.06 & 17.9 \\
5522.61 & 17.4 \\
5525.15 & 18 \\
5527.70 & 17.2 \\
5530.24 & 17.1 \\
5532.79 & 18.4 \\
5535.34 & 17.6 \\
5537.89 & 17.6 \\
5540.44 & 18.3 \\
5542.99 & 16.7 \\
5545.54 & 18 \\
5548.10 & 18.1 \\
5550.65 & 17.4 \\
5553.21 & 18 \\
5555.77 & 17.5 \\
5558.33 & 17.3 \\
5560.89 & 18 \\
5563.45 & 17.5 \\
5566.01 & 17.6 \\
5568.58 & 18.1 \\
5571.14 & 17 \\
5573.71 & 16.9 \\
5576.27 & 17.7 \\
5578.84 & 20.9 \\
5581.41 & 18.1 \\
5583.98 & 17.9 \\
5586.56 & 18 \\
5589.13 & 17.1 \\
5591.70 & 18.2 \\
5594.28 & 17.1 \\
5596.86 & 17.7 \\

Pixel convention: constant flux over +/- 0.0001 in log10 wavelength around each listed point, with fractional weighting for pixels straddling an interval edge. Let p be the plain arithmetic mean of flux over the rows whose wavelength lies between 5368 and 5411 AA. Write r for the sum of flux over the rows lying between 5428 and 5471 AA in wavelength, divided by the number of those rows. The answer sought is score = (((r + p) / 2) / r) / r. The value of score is 0.0566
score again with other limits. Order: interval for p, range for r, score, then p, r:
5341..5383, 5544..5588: 0.0556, 17.7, 17.9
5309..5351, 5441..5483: 0.0547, 17.3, 18.0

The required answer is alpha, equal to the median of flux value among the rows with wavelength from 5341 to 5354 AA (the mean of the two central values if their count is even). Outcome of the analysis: 17.1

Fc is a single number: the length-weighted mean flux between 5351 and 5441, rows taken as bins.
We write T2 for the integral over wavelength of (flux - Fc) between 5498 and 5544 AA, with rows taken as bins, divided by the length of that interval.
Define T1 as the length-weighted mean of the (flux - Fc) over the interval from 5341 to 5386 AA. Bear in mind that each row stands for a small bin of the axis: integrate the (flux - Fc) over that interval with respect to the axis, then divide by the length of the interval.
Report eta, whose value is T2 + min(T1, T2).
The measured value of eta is -0.04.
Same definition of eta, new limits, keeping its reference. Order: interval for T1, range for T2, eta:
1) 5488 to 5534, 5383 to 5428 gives -0.07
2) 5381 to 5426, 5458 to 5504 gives 0.14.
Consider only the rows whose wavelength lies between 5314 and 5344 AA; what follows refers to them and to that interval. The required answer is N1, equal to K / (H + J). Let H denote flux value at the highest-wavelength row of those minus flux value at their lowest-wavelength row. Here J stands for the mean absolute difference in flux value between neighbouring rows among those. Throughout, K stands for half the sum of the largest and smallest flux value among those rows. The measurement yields 25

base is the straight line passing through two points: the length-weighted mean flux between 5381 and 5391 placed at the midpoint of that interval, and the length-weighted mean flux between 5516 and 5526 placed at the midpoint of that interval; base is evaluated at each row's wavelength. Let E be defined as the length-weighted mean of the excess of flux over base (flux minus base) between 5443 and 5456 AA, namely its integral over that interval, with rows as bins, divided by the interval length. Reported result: 0.07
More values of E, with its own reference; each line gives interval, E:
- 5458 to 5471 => 0.31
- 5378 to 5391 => 0.10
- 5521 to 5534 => -0.03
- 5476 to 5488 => 0.39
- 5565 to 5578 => -0.11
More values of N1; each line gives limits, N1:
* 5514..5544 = 69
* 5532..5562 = 69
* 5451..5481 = 33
